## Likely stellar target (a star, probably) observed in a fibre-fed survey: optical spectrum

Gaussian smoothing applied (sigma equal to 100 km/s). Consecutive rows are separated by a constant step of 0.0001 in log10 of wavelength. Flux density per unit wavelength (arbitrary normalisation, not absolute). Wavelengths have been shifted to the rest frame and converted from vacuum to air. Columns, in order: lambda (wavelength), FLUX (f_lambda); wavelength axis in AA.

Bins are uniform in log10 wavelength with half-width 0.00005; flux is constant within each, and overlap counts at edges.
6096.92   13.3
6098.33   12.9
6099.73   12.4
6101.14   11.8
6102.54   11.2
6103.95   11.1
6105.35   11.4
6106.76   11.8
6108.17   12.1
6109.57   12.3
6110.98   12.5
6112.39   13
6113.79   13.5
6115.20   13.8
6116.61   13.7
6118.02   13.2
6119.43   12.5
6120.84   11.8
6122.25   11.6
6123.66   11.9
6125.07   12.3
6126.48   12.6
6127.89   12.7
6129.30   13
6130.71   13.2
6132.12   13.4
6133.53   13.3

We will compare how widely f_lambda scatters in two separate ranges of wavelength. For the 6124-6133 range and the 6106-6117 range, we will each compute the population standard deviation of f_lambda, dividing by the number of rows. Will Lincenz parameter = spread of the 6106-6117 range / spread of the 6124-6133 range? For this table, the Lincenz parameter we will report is 1.9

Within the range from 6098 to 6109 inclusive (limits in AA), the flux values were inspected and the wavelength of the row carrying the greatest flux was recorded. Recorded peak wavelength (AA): 6098.33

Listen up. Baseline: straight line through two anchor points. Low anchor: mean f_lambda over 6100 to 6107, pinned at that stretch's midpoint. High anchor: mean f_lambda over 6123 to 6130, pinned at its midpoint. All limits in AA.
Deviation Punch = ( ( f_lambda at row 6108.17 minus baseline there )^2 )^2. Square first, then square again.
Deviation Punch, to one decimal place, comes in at 0.0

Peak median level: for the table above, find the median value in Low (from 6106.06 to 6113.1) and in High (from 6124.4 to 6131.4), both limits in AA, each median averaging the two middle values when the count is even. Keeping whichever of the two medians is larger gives 12.7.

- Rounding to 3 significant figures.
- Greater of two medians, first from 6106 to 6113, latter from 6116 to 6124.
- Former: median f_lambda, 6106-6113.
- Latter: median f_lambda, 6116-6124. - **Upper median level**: 12.3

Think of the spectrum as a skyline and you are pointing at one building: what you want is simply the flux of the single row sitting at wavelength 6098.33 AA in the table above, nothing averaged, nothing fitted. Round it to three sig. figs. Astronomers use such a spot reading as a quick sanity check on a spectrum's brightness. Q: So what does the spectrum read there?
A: 12.9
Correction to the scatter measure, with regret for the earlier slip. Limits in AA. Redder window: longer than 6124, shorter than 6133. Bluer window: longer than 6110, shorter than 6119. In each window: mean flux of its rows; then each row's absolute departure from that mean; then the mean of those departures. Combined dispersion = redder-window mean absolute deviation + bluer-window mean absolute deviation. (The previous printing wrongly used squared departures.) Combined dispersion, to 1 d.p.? 0.7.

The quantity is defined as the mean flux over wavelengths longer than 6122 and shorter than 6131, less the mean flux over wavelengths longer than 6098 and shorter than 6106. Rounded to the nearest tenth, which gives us 0.7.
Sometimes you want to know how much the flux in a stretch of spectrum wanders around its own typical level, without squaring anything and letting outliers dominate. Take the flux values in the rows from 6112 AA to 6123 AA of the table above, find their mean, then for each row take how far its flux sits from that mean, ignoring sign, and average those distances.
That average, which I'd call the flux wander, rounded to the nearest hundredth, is 0.69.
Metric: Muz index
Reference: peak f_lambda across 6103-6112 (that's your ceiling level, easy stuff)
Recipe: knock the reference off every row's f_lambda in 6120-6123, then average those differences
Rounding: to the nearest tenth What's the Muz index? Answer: -0.8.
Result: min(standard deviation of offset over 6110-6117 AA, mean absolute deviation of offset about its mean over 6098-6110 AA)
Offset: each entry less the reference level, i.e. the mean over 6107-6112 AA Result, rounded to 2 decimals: 0.48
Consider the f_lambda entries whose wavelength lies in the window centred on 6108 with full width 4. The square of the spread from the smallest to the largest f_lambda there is 0.25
